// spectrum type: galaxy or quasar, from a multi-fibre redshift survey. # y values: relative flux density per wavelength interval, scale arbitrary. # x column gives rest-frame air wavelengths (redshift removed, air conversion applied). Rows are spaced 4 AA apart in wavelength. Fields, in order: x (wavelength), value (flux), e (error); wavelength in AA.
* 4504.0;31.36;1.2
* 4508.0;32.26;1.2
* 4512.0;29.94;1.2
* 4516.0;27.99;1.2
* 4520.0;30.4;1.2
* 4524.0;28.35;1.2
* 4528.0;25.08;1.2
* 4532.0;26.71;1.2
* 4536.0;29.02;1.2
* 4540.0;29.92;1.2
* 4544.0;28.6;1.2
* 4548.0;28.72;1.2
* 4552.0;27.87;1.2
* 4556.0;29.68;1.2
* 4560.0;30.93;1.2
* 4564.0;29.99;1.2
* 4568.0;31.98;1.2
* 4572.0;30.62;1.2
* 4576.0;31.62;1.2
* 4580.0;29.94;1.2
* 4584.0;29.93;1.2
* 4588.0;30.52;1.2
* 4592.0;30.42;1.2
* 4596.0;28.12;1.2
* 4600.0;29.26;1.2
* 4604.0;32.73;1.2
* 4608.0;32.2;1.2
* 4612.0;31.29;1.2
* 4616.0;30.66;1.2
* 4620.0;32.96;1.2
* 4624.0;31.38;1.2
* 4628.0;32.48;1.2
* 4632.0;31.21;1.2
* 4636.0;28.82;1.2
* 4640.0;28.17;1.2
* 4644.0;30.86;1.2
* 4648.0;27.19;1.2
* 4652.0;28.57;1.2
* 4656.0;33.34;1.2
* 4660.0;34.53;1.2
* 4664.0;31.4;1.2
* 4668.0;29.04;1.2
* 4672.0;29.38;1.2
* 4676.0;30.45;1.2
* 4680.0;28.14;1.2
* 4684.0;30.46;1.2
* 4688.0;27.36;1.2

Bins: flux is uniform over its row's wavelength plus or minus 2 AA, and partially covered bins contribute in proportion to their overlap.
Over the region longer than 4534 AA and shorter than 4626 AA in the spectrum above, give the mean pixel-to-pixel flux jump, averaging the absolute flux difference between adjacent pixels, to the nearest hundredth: 1.22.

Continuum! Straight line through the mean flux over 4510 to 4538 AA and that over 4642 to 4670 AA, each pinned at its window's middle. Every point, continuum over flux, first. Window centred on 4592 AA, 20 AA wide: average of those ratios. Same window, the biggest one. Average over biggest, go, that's 0.947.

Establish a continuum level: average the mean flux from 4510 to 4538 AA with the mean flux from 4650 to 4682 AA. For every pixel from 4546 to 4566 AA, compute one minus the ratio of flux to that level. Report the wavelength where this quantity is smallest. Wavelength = 4560.0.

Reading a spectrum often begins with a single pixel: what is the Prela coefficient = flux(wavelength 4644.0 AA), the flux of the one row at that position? 30.86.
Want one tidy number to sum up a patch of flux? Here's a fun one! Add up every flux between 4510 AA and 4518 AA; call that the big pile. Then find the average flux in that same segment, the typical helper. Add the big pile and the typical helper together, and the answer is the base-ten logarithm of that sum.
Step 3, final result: 1.94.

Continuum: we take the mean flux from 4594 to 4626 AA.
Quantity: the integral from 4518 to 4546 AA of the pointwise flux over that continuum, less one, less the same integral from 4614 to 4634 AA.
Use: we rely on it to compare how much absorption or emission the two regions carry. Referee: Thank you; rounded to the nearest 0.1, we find -2.9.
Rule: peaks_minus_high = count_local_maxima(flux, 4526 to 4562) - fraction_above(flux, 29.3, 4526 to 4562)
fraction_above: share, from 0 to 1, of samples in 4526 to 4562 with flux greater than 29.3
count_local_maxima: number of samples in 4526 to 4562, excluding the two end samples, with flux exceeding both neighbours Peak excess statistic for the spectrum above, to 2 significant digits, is 1.7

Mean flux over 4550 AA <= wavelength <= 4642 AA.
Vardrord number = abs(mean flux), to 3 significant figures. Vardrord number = 30.6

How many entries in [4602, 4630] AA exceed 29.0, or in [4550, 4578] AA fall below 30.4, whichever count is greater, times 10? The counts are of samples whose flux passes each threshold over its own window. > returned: 70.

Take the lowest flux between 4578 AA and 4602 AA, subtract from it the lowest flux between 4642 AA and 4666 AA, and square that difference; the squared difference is 0.9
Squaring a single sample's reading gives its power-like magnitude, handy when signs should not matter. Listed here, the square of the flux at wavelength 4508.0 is 1041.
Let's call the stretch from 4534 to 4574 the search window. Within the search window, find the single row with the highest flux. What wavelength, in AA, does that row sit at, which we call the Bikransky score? 4568.0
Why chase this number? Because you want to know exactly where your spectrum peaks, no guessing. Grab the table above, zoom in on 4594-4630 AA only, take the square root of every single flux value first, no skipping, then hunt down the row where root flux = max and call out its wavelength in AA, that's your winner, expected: 4620.0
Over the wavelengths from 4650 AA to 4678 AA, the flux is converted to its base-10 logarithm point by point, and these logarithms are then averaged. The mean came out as 1.490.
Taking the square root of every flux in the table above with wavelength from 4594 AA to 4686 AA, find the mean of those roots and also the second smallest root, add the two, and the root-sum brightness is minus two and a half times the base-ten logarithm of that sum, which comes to -2.59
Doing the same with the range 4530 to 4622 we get -2.58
